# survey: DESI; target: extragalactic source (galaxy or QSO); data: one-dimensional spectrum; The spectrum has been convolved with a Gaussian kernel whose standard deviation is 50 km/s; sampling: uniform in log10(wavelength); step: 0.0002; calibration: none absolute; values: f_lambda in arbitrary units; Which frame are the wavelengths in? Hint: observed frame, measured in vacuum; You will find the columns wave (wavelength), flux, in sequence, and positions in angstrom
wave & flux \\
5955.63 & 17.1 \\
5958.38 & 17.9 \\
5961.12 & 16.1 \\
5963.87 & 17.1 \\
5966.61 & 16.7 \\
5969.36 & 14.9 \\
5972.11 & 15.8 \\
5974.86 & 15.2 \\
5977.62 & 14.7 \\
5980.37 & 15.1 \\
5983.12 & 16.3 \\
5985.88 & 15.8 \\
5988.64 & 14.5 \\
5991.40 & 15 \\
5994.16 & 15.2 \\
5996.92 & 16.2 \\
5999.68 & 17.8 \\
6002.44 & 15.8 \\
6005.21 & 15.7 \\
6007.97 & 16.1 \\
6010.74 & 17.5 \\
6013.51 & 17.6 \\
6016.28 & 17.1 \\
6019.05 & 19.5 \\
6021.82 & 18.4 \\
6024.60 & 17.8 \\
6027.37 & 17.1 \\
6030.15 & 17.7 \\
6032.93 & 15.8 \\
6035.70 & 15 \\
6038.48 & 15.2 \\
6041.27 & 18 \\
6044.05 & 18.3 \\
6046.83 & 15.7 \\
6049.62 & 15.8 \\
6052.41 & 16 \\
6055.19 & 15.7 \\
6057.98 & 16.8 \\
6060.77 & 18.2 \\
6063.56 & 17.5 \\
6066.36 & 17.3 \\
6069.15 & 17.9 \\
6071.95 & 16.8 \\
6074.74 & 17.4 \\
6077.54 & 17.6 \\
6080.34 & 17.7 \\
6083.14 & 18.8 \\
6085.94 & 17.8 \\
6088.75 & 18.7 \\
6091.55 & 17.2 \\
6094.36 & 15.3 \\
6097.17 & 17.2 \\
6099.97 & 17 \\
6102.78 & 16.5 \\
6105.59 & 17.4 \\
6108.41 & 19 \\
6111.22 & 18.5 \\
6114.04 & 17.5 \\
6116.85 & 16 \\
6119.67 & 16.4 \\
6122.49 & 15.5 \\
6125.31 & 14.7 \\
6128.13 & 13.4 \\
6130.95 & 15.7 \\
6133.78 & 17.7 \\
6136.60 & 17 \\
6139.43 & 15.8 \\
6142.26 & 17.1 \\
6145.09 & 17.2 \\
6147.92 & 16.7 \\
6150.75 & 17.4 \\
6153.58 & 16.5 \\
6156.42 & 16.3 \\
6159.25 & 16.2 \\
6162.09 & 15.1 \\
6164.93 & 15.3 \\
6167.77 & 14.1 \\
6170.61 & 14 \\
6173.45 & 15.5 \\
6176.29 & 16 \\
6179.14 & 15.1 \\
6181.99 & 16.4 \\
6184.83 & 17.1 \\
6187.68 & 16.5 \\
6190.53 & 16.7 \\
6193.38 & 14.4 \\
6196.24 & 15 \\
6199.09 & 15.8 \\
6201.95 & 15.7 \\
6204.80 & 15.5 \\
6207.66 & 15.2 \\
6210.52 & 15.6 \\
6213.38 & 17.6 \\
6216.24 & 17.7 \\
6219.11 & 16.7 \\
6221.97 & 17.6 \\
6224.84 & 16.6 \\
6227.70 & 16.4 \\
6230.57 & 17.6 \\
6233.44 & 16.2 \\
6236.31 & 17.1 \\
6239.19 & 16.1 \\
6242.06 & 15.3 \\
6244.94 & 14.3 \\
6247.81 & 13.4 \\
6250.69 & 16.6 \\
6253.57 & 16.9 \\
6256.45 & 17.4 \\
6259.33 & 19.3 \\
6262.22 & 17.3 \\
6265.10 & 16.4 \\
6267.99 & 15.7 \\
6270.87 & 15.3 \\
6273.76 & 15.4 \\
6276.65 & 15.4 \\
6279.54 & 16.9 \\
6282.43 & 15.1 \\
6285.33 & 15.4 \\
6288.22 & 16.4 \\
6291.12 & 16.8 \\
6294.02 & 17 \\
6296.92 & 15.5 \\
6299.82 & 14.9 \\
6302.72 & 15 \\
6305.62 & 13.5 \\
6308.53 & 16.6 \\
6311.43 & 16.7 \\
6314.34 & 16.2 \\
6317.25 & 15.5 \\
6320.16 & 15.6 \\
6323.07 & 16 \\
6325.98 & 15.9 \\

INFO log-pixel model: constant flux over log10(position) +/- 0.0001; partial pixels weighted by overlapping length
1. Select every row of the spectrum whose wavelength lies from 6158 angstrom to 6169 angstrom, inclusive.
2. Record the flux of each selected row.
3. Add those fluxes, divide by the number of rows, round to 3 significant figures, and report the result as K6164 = 15.2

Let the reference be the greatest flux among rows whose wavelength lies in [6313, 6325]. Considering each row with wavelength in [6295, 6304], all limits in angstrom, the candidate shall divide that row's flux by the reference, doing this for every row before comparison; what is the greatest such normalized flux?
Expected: 0.96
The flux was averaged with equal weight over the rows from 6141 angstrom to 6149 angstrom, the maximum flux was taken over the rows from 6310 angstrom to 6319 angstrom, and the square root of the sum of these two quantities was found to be 5.81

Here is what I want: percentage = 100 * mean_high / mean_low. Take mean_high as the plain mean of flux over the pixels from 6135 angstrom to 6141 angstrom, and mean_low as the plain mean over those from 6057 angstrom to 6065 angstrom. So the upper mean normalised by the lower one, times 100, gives 94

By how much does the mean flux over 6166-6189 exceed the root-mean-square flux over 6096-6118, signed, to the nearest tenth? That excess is -1.8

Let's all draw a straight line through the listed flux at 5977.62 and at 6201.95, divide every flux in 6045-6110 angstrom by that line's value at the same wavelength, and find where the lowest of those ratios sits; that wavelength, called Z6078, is 6094.36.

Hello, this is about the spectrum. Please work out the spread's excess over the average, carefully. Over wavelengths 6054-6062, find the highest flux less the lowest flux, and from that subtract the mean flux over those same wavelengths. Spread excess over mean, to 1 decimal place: -14.4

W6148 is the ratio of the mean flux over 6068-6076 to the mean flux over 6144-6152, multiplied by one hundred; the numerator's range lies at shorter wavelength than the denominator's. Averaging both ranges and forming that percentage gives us 102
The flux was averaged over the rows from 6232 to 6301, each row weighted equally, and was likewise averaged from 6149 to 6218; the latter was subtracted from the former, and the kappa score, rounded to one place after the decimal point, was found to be 0.2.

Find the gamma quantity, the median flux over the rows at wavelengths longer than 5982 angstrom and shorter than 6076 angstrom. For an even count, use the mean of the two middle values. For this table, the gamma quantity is 16.8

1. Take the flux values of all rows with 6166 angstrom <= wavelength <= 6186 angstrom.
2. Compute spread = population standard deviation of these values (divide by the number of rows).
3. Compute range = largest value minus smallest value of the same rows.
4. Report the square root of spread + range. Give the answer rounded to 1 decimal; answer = 2.0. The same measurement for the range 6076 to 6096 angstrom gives 2.1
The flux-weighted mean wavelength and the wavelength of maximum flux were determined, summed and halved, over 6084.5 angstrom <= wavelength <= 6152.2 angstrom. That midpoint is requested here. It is 6113.2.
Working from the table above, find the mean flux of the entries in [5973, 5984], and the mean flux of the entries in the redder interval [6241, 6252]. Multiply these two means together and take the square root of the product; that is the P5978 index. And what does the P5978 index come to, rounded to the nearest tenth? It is 15.1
